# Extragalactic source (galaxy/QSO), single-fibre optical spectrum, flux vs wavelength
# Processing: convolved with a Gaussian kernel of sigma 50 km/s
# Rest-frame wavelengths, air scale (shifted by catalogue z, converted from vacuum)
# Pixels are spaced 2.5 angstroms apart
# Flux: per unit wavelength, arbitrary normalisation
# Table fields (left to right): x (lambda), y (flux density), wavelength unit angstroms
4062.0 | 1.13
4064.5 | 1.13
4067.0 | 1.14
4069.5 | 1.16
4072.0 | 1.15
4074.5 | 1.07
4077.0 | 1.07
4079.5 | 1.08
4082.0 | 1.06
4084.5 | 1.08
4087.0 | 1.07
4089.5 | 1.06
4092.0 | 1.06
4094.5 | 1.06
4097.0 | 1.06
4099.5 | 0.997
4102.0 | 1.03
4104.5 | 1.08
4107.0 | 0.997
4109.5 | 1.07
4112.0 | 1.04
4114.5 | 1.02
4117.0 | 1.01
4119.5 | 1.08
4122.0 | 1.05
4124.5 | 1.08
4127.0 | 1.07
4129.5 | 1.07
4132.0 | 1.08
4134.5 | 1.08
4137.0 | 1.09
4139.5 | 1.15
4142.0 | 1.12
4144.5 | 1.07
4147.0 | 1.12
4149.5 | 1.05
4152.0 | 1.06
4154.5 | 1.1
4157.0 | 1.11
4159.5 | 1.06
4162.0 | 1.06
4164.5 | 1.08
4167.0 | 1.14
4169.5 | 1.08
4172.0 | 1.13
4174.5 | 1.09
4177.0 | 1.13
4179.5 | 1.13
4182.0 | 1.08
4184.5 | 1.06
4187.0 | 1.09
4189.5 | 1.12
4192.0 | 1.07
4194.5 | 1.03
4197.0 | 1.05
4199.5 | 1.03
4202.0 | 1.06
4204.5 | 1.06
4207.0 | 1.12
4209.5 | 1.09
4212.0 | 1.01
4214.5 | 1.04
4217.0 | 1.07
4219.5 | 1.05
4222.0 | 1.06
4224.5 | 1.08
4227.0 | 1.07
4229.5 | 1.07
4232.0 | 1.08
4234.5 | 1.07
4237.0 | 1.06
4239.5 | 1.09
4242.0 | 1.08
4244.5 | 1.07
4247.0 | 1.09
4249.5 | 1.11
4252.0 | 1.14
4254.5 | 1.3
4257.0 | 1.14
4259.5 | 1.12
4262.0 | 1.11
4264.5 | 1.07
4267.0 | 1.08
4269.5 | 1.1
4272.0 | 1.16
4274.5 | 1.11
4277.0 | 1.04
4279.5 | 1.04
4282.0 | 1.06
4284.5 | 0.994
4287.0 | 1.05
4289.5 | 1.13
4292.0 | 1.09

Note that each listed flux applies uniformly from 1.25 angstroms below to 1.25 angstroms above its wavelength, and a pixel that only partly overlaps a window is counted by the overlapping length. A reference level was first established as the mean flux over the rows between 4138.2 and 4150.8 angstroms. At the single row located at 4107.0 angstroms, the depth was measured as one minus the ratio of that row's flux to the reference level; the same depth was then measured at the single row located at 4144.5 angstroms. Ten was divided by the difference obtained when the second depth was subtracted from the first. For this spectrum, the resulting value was 151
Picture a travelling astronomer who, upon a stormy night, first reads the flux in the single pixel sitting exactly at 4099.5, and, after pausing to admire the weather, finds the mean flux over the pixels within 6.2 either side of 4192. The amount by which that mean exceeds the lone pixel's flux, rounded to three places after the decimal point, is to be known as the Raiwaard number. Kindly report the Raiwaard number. 0.075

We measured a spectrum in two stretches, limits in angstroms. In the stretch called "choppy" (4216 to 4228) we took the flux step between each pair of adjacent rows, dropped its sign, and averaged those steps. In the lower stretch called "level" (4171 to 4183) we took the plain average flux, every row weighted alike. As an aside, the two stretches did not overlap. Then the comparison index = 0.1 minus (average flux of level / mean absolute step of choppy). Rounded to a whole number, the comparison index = -74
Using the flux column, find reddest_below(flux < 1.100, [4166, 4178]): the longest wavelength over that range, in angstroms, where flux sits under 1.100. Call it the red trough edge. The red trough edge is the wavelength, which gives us 4174.5 angstroms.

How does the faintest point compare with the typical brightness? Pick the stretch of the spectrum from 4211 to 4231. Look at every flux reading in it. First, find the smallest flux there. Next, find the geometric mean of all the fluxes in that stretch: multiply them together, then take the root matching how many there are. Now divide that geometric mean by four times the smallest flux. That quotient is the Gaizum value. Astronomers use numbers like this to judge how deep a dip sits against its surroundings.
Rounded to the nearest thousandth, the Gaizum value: 0.261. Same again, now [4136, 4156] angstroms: 0.261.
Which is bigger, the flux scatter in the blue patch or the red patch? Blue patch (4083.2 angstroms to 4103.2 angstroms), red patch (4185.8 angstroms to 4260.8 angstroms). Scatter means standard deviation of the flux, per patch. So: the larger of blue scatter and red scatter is 0.051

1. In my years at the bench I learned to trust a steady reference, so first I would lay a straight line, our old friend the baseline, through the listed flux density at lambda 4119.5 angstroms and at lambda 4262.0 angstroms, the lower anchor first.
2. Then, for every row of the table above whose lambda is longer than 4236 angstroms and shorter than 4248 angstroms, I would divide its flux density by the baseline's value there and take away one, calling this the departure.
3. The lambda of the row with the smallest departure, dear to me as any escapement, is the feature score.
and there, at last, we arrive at 4237.0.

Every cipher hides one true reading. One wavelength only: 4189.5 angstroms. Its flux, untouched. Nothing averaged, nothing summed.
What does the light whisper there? 1.12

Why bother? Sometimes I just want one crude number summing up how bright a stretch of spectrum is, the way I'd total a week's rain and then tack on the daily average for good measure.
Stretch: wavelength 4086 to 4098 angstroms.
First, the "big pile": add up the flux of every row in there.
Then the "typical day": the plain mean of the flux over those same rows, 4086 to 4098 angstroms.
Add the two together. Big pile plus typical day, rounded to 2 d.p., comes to 6.37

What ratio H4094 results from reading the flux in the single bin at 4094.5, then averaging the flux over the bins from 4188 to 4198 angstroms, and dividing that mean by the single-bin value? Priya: 1.01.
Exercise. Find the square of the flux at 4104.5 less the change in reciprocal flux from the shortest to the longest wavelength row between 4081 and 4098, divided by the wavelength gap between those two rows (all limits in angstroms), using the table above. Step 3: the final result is 1.17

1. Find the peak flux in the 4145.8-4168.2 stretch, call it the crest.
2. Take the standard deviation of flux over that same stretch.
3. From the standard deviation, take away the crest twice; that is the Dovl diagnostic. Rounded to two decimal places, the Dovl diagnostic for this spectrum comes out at -2.25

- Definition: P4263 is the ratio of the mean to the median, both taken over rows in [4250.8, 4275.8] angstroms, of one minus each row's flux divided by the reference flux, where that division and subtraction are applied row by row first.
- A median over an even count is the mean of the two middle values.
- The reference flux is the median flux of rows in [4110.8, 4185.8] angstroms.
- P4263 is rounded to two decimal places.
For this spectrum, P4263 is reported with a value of 1.51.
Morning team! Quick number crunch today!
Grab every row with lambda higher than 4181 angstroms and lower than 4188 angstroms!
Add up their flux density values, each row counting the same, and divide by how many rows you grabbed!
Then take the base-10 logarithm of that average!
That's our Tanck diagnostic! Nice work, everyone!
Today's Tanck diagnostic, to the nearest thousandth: 0.032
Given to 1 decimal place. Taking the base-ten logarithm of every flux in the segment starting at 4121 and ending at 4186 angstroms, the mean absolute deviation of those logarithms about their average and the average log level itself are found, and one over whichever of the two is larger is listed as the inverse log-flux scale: 26.8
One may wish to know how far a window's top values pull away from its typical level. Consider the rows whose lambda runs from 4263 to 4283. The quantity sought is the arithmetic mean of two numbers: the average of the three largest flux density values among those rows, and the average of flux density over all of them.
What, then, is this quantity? 1.10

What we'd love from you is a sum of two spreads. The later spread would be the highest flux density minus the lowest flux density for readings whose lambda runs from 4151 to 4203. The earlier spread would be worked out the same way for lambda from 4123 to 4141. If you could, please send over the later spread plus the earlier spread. 0.190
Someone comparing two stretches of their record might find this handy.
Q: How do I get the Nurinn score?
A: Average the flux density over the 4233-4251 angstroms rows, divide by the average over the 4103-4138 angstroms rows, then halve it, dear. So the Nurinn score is 0.511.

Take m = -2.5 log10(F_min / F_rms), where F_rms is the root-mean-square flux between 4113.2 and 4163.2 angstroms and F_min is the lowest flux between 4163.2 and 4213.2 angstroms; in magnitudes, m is 0.070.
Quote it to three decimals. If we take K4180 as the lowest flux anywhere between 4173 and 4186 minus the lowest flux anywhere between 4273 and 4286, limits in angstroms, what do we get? 0.066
